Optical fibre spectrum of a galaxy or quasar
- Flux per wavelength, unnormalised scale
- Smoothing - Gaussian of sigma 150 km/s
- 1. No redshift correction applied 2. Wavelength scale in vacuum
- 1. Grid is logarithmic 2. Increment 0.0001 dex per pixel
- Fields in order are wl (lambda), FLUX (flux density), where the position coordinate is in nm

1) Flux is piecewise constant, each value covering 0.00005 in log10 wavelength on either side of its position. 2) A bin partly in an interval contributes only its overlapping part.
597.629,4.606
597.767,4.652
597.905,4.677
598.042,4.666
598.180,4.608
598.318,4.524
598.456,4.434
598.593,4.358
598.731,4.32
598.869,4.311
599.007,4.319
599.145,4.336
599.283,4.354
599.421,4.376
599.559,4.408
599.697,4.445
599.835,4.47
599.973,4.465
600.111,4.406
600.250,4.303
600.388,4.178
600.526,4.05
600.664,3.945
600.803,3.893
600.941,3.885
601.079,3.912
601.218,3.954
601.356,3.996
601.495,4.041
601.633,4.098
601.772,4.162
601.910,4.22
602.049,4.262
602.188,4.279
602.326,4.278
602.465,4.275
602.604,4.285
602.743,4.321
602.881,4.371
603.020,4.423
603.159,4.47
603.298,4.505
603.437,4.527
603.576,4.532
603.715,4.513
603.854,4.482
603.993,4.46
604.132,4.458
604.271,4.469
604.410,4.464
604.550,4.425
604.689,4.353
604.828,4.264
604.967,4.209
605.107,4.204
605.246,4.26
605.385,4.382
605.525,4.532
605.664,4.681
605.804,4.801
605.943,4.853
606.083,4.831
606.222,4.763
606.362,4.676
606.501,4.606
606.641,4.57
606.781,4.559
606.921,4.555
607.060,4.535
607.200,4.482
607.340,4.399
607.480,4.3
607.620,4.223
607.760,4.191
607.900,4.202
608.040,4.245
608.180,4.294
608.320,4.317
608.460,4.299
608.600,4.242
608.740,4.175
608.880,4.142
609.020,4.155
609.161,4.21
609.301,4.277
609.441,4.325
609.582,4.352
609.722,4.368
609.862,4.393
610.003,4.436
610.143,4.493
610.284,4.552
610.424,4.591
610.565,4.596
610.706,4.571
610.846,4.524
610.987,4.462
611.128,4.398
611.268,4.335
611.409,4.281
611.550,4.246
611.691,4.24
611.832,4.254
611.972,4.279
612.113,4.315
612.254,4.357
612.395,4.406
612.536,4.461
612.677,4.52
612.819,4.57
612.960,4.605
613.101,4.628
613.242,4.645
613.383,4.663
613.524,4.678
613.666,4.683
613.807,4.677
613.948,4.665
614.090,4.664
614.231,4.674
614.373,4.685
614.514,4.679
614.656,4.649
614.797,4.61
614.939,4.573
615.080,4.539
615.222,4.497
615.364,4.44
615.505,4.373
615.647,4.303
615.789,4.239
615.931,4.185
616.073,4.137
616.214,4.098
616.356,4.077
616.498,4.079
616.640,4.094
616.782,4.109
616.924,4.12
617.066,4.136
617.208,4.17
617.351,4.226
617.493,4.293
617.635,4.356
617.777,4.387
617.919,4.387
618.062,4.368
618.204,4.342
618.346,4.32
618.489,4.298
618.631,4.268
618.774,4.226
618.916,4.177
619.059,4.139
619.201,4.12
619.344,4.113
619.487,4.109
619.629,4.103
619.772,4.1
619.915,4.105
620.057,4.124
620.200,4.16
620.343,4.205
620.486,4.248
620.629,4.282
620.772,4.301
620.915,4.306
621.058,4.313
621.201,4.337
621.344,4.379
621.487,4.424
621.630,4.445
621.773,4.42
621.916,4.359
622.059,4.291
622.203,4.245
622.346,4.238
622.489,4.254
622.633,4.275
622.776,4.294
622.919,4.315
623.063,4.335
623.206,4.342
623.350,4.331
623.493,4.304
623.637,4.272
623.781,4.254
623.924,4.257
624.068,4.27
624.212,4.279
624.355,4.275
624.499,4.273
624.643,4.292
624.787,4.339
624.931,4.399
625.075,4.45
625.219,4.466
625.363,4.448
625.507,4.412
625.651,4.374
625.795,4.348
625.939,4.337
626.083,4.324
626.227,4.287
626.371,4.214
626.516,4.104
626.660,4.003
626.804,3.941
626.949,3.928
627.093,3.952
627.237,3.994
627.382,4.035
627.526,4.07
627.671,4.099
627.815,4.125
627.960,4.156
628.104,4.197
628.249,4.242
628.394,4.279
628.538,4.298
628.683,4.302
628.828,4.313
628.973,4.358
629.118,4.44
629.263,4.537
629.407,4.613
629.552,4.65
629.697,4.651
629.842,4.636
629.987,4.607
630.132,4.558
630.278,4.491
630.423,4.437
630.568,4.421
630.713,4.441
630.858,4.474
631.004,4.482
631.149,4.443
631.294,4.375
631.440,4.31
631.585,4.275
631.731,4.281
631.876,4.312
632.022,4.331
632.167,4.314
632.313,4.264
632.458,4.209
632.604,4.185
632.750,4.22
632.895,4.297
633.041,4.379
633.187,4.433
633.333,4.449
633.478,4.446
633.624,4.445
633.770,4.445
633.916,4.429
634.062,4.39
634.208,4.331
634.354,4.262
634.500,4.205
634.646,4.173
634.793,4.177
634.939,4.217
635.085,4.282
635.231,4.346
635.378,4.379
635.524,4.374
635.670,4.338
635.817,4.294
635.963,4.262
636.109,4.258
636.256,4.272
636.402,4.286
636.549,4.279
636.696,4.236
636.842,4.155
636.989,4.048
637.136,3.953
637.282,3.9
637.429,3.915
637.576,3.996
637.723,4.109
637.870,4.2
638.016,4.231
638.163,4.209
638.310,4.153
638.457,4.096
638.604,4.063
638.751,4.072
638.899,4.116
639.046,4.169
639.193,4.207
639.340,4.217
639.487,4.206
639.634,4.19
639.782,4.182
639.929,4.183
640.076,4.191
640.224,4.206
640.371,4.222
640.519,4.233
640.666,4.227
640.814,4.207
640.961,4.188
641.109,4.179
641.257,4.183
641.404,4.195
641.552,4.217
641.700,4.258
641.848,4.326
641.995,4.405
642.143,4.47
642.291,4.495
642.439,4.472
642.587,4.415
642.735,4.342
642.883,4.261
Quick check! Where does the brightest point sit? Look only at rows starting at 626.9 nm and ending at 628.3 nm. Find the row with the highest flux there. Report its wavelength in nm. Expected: 628.249 nm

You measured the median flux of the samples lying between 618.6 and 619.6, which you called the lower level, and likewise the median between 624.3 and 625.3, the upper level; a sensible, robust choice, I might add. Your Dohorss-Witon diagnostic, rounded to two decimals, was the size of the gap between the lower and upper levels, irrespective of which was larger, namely 0.20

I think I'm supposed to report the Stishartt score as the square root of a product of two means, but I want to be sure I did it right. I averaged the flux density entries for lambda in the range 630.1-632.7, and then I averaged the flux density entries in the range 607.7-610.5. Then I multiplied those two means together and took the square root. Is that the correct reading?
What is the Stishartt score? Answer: 4.34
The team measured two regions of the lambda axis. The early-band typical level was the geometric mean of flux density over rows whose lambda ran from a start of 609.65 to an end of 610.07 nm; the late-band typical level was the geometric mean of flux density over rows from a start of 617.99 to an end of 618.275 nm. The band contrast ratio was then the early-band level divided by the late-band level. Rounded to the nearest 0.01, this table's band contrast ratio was 1.01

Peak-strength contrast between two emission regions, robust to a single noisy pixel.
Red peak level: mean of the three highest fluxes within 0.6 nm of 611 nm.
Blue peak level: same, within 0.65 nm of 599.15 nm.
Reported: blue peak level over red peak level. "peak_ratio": 0.96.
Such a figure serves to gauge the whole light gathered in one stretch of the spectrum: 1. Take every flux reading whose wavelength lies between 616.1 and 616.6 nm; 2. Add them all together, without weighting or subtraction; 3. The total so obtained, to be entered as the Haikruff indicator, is 12.3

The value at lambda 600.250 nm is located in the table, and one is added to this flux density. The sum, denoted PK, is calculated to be 5.30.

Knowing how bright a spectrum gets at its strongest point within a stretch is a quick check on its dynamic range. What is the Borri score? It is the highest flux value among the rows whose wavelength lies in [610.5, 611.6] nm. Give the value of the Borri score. 4.596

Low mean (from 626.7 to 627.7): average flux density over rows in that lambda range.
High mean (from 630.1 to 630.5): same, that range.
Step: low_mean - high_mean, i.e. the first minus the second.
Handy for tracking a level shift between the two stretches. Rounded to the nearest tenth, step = -0.5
